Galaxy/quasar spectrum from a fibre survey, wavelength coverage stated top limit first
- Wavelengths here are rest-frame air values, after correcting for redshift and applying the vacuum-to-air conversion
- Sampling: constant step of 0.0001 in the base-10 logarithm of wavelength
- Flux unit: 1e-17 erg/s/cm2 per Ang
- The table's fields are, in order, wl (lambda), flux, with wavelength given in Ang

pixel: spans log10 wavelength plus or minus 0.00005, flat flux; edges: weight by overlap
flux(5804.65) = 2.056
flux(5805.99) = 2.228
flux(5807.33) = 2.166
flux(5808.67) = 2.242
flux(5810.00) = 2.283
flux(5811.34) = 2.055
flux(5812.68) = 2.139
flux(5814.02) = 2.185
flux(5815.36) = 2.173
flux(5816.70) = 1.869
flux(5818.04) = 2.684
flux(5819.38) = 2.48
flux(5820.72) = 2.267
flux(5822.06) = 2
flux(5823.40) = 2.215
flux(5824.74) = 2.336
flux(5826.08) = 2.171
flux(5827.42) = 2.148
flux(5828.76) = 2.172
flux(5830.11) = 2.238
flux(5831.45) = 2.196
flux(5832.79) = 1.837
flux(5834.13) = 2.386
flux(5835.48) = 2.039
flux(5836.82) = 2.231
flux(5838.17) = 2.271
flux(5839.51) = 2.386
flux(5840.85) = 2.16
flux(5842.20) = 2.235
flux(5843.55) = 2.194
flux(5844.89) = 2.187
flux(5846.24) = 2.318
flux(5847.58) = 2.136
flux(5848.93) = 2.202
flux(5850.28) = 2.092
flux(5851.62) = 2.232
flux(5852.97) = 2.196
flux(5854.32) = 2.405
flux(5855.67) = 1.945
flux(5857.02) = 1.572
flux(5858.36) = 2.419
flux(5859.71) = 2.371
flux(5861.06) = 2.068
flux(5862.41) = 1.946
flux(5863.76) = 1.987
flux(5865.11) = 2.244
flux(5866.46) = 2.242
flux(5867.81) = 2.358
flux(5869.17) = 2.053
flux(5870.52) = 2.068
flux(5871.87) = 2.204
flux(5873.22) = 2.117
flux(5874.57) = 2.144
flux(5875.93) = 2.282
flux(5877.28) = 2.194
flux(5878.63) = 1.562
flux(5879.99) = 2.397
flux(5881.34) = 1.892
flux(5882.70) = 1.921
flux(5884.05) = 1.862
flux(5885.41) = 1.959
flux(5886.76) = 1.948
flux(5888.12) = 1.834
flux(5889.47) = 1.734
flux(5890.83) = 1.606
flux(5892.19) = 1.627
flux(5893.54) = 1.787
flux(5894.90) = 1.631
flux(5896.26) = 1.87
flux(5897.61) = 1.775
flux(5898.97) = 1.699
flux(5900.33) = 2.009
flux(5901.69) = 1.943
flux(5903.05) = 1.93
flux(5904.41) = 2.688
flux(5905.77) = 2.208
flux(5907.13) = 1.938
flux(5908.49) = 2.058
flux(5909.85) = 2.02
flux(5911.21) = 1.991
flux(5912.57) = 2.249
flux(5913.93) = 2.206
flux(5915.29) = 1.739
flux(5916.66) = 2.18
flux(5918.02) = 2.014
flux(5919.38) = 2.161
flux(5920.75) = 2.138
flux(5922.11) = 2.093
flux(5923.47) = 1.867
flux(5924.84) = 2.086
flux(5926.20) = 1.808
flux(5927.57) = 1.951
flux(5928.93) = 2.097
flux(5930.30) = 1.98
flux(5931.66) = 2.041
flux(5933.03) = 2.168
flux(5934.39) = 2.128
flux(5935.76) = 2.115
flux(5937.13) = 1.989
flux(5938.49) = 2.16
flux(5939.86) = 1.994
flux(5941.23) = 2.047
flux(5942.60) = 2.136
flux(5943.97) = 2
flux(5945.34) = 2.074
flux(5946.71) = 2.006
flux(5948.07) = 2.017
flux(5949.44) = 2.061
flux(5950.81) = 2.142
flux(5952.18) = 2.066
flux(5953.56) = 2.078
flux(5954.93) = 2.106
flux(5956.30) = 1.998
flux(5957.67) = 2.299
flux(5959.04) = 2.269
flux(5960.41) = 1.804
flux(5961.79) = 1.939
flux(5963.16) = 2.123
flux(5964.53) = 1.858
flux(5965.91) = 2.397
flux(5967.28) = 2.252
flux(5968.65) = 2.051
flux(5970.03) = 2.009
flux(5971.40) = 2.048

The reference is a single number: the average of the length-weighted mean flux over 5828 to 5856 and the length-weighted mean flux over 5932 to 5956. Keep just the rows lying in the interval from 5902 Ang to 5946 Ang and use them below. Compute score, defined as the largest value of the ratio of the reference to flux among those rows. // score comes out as 1.23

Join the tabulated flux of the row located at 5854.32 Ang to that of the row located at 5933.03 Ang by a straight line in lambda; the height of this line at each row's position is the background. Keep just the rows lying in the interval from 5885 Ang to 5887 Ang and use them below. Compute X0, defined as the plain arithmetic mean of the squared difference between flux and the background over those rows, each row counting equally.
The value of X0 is 0.13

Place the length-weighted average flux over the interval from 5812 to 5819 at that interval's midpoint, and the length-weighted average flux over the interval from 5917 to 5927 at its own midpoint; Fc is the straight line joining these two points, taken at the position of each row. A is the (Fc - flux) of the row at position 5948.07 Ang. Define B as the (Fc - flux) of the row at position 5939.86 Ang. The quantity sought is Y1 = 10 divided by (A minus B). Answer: -265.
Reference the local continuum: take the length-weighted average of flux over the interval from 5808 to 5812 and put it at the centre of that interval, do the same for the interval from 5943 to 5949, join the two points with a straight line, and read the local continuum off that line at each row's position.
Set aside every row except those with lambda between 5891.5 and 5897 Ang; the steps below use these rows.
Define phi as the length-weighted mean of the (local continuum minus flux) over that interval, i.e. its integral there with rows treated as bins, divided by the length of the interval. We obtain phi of 0.37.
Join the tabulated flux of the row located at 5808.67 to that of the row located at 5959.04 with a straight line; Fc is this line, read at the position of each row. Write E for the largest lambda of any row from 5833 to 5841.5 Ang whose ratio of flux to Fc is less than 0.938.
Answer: 5835.48 Ang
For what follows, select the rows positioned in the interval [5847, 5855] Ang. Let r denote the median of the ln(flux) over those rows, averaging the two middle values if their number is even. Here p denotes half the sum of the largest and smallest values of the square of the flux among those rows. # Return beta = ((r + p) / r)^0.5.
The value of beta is 2.73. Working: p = 5.1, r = 0.788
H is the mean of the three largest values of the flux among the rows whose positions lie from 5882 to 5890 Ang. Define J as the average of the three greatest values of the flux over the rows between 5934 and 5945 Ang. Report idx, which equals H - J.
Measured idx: -0.2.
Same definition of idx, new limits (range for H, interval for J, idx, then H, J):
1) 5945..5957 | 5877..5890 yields -0.1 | 2.11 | 2.18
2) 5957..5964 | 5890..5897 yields 0.5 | 2.23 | 1.76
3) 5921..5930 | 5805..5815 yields -0.2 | 2.09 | 2.25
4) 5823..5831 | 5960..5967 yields 0.1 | 2.26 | 2.15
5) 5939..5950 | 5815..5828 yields -0.4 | 2.09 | 2.50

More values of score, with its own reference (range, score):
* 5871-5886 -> 1.37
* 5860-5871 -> 1.10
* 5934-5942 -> 1.07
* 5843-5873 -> 1.36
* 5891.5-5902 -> 1.31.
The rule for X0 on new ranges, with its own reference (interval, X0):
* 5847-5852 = 0.07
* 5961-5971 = 0.03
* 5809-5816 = 0.14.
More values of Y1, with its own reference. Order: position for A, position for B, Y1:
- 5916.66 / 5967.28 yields 61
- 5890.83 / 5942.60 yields 16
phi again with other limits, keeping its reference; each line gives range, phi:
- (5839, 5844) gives -0.08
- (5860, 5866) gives 0.04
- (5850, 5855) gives -0.10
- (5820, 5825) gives -0.02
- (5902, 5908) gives -0.09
